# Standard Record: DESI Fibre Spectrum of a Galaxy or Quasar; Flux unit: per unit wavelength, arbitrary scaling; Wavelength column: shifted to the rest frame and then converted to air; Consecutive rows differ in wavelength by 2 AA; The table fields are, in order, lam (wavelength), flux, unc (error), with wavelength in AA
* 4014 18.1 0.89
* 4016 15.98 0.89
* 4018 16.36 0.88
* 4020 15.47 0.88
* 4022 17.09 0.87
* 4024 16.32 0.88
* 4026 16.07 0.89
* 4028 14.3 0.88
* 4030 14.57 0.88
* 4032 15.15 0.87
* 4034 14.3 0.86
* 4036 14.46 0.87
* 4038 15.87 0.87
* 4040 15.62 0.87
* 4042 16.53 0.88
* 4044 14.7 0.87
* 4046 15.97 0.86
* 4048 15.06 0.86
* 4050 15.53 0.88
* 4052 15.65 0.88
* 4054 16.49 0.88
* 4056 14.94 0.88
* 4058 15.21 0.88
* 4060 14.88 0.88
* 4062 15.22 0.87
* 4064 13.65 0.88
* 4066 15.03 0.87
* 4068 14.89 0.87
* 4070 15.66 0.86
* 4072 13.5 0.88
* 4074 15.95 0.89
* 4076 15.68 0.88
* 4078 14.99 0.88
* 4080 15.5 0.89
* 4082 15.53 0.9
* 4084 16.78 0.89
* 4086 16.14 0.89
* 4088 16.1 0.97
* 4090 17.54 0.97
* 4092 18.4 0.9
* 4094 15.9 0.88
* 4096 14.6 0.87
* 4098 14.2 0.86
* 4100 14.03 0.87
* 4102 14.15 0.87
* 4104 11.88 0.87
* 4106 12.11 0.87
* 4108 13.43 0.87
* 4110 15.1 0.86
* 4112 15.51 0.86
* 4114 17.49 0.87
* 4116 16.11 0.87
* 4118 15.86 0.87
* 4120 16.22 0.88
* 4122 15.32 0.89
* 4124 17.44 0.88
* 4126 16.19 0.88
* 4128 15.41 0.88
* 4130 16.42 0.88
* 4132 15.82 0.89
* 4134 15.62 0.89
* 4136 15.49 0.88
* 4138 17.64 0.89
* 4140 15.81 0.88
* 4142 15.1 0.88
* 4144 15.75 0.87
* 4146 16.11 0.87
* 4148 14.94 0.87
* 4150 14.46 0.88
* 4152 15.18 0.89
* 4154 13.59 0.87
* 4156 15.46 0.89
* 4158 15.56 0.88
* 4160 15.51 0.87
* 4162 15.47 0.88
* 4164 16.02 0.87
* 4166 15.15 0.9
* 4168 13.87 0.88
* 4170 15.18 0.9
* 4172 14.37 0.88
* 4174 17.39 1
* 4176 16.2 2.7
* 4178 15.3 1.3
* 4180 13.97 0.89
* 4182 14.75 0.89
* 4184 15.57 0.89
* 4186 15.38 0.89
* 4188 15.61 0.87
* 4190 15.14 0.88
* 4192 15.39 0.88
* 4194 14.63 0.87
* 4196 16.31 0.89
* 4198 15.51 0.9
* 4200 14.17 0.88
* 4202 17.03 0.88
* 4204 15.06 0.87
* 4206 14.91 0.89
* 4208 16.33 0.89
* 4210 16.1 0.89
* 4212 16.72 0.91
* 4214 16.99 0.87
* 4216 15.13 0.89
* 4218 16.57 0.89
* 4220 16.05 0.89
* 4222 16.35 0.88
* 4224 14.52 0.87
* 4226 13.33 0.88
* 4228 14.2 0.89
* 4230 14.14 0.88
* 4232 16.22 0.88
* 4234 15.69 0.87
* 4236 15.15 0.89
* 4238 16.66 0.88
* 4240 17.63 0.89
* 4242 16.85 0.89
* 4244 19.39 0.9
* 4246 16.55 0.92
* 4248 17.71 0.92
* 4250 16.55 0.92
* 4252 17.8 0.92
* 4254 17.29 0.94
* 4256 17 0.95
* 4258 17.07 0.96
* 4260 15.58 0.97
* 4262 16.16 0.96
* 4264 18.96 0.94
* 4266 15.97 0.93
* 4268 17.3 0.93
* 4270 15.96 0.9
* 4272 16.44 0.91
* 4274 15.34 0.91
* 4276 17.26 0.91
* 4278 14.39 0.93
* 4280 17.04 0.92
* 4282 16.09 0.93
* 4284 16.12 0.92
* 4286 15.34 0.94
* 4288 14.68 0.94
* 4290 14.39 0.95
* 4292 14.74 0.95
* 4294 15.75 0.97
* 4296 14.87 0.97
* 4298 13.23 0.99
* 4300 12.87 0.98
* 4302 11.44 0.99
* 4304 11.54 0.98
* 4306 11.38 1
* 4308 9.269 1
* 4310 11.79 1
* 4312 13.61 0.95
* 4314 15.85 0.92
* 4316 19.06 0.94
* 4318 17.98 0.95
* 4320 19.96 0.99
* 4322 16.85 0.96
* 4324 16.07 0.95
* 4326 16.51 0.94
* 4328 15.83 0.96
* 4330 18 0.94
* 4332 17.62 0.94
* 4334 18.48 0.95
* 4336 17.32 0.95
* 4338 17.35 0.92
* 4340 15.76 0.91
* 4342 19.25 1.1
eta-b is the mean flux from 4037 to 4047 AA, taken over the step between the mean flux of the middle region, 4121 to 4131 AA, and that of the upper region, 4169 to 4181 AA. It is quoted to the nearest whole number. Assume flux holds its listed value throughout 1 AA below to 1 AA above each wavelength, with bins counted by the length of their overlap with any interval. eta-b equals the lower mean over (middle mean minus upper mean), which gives 21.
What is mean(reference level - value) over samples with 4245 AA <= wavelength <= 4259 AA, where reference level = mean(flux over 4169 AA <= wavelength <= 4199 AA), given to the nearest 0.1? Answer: -1.8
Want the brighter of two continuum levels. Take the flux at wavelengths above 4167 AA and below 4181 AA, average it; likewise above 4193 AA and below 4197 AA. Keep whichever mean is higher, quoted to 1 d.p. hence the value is 15.5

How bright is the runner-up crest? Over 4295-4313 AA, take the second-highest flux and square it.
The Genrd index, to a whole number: 185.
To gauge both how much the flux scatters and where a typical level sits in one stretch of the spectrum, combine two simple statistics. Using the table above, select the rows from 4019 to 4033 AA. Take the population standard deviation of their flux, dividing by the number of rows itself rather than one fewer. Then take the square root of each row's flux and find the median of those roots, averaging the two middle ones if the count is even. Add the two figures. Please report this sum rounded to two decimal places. 4.85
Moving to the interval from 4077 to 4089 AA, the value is 4.55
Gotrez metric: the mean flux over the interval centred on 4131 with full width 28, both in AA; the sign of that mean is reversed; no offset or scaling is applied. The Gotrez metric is -16.0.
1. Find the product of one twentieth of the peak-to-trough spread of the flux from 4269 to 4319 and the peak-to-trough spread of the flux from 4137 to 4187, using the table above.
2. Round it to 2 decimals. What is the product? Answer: 1.98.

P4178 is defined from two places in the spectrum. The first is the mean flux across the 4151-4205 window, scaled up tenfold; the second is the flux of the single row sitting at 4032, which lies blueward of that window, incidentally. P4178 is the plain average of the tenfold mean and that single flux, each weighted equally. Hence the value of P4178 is 84.0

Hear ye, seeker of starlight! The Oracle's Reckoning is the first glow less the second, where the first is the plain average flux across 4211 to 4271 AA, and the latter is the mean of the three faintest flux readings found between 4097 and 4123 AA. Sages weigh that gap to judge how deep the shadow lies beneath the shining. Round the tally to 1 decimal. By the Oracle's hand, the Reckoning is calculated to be 3.9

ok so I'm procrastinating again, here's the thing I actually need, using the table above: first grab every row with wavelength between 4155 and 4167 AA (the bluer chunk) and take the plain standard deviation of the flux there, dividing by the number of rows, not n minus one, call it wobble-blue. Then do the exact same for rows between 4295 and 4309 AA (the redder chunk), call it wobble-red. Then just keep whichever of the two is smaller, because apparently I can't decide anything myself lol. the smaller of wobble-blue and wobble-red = 0.26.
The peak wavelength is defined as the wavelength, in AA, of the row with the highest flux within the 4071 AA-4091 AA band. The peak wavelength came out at 4090 AA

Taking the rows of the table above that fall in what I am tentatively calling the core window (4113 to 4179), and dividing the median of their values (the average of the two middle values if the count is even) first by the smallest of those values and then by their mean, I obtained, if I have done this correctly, 0.073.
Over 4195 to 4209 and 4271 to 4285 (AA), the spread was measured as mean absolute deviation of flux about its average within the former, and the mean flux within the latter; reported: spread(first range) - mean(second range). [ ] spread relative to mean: -15.3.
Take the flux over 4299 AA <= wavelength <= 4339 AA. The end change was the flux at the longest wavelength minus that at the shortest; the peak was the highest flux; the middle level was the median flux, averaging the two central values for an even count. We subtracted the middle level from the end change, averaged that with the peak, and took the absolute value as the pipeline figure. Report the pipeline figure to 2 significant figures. 4.1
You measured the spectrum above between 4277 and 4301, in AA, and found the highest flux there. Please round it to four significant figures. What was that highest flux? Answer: 17.04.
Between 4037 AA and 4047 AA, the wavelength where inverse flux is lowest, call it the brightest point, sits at 4042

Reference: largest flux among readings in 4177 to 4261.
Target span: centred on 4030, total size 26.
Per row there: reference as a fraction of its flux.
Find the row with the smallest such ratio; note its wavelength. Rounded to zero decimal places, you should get 4022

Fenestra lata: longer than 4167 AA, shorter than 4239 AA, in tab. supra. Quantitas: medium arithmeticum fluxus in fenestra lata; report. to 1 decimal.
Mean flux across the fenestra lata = 15.4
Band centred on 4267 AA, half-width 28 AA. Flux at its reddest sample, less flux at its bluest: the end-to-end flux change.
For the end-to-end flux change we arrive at -1.9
